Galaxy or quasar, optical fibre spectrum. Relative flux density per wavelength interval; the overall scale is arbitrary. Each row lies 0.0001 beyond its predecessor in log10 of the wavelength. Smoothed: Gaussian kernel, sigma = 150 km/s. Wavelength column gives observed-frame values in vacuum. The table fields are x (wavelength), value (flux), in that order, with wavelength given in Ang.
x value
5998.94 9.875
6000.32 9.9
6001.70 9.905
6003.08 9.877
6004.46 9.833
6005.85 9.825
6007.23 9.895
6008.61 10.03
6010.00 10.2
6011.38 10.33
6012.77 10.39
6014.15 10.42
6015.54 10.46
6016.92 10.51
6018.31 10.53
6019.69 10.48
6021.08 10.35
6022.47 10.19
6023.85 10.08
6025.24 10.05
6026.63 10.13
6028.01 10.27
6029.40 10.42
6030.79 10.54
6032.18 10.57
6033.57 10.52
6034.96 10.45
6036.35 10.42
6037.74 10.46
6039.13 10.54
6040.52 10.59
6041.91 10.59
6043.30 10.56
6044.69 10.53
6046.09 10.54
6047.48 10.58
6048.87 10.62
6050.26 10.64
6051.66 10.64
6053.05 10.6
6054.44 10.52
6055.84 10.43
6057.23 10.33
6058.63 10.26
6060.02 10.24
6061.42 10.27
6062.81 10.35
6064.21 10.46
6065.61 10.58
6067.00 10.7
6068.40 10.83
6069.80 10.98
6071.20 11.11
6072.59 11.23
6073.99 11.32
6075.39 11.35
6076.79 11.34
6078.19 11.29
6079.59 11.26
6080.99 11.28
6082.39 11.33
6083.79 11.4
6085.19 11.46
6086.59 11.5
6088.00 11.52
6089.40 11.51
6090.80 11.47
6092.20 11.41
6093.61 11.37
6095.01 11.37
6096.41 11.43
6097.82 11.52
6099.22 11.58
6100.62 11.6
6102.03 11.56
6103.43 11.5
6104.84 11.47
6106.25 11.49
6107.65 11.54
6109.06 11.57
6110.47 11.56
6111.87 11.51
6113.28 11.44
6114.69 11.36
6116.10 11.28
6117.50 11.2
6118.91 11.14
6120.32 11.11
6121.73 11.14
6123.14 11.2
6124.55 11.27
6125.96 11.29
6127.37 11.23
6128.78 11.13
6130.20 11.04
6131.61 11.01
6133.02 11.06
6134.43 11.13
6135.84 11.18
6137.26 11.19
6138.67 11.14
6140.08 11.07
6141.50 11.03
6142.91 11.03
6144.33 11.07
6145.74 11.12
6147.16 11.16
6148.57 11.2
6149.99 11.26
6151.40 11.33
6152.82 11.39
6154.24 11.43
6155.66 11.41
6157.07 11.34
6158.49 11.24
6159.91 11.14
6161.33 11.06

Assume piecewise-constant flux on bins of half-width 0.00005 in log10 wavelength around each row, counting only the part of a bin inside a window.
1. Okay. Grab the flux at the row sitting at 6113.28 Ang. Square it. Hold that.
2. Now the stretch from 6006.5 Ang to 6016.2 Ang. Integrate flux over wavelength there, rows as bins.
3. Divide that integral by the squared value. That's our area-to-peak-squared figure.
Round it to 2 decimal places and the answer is 0.76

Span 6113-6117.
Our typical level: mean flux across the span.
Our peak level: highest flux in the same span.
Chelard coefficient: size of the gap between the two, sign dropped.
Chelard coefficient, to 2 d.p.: 0.08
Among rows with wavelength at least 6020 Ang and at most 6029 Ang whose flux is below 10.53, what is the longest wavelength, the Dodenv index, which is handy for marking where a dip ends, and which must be 6028.01 Ang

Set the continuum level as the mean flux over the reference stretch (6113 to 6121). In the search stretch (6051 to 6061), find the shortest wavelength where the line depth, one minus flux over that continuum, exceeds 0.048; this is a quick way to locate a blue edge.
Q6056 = 6051.66 Ang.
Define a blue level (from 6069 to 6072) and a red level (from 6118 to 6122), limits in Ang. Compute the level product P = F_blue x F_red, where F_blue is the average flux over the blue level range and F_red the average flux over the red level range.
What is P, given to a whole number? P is 123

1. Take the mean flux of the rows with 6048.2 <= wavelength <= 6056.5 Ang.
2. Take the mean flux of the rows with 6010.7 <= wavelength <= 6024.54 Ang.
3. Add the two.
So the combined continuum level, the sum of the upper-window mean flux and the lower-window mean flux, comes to 20.9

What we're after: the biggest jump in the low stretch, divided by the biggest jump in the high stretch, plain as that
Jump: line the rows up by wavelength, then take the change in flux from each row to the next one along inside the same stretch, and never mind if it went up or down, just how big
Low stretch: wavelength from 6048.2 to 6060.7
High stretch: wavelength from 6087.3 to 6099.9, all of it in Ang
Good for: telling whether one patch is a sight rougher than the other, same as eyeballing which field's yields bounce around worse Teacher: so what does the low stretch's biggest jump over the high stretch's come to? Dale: 1.11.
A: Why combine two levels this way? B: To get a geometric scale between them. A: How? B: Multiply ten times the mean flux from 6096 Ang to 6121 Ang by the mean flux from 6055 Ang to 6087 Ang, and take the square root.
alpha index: 35.3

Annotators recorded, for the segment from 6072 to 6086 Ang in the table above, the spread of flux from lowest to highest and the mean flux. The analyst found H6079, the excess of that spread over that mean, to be -11.1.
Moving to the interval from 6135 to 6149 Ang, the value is -10.9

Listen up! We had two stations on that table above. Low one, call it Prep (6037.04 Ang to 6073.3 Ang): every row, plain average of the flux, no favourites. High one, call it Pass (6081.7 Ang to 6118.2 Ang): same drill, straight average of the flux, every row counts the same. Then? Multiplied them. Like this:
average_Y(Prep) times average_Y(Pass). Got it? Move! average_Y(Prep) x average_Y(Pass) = 121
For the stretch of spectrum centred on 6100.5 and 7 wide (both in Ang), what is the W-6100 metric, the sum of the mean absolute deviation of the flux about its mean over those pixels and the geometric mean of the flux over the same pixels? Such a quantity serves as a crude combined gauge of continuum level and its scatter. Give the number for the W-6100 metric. 11.6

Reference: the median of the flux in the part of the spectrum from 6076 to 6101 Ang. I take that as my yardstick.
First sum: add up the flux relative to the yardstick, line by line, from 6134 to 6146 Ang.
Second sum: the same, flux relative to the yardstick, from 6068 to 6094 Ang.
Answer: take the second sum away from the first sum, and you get -10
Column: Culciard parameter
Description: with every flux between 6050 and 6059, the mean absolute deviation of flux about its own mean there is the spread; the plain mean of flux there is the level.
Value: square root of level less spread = 3.22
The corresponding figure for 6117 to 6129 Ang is 3.34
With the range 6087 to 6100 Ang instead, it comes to 3.38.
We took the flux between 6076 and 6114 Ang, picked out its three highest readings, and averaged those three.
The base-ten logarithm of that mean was 1.06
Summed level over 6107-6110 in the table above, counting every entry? 23.1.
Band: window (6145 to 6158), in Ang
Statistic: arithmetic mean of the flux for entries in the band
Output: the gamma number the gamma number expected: 11.3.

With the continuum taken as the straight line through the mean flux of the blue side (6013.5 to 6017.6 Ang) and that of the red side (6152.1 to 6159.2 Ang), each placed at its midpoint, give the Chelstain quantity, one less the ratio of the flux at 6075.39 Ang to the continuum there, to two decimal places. -0.05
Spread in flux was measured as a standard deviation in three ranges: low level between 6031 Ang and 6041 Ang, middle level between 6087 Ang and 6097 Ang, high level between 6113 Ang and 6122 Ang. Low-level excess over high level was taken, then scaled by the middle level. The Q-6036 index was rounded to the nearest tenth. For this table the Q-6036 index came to -1.0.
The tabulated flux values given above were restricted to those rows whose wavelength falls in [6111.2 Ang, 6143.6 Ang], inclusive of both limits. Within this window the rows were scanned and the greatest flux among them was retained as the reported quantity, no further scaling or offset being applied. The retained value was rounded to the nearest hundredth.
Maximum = 11.51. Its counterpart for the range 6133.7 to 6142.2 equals 11.19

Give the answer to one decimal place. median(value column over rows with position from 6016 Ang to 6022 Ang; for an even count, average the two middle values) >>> 10.5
